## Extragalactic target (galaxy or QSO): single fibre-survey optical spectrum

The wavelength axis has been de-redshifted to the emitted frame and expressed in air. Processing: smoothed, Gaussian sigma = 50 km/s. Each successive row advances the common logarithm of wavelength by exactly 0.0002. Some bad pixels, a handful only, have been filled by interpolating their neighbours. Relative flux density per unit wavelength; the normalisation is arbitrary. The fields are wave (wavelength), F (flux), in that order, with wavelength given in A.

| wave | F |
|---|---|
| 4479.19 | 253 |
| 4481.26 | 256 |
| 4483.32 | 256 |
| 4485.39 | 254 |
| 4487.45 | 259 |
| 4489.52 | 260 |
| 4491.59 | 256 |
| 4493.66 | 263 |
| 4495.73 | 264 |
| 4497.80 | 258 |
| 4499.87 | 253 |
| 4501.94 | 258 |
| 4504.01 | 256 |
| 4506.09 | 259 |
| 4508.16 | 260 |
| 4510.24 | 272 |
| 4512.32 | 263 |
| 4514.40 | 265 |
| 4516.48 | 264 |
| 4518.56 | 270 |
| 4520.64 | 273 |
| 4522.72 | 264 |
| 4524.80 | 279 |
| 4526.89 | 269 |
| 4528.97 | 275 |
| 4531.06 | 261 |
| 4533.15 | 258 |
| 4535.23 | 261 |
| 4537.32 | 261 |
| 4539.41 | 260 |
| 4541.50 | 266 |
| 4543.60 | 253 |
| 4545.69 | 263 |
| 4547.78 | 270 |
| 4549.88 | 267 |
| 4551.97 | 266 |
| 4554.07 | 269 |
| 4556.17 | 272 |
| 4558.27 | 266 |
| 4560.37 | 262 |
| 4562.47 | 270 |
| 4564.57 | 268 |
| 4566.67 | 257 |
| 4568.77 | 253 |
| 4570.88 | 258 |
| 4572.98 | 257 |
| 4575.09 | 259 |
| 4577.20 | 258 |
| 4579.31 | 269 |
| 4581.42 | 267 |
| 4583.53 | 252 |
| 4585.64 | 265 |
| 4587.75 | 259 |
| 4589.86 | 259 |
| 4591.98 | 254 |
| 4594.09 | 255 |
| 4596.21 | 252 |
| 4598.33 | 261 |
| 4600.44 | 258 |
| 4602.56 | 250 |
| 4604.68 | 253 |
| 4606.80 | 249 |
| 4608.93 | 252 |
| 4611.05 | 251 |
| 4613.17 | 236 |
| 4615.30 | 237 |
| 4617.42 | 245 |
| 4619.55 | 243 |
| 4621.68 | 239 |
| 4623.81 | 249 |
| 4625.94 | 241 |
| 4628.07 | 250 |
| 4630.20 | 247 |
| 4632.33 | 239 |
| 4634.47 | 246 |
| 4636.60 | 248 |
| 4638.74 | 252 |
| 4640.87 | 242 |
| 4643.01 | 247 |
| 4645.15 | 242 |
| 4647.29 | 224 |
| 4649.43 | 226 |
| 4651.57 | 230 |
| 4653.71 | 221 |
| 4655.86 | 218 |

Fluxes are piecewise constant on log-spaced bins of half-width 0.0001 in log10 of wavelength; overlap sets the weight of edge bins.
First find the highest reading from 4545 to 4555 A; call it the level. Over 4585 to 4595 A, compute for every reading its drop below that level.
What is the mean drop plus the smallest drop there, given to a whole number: 17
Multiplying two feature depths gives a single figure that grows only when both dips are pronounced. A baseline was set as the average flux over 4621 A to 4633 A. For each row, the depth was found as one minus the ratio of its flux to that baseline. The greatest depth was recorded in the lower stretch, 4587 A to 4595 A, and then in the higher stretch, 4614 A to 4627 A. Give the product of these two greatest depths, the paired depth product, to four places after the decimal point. -0.0012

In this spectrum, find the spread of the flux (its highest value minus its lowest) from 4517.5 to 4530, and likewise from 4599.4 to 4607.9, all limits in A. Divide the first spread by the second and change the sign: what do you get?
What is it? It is -1.7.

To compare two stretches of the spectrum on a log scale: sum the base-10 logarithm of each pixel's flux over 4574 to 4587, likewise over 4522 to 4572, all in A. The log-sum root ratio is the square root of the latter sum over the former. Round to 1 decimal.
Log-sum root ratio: 2.0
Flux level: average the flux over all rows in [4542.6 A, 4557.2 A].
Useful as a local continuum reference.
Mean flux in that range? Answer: 266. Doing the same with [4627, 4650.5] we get 242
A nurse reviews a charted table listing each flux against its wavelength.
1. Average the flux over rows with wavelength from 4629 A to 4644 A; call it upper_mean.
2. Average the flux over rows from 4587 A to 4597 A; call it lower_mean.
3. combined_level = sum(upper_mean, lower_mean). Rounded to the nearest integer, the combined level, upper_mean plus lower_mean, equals 502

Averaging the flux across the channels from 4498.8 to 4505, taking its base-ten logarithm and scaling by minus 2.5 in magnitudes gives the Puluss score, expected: -6.02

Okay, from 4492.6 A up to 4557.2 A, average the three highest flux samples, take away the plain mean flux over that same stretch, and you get 11.4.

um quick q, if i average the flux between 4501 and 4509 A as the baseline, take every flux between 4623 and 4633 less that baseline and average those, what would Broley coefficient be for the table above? -13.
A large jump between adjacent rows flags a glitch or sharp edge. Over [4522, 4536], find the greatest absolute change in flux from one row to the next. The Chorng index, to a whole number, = 15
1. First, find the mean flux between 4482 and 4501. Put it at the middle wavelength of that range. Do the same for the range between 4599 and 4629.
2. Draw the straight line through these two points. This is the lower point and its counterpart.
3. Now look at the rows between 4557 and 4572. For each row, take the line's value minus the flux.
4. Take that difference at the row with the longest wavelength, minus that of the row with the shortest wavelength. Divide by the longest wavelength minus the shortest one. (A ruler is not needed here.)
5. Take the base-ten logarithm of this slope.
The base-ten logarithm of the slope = -0.3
